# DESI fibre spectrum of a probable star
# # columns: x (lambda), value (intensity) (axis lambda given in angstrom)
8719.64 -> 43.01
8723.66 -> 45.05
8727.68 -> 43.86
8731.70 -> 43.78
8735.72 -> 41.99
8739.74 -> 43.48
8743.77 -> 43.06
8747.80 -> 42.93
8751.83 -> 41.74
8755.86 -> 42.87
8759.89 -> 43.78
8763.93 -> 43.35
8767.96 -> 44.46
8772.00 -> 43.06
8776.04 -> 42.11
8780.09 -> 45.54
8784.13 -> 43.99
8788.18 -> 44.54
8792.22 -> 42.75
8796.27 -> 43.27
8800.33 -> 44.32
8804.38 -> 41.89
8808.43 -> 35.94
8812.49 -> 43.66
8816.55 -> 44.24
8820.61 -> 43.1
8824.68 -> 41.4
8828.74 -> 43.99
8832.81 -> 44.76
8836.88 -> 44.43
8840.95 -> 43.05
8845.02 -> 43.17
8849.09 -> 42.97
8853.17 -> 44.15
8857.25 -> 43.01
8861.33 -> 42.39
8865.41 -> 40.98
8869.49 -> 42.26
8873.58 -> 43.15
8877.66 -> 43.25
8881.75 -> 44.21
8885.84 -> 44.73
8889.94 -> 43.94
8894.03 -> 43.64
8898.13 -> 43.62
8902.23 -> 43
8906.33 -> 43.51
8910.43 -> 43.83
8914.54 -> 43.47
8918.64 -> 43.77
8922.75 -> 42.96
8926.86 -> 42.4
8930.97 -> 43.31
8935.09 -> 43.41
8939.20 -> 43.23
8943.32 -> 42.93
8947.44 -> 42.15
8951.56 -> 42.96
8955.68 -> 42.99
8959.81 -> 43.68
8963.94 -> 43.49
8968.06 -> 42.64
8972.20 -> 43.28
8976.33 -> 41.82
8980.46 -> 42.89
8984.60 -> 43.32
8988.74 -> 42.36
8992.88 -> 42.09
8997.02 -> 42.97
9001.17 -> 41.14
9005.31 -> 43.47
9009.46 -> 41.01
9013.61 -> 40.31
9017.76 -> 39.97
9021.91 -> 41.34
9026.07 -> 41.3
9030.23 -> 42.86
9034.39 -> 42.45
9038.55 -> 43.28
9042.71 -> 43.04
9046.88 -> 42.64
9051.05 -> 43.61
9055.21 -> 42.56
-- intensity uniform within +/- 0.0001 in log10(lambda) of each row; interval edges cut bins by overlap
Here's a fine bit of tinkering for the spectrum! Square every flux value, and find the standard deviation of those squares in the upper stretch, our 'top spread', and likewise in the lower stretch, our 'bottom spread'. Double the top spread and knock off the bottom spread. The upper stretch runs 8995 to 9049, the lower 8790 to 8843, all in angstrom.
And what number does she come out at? 12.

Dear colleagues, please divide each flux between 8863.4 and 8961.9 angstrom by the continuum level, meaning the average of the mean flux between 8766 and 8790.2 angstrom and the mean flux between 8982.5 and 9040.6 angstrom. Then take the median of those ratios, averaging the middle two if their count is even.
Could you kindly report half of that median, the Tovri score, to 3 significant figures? 0.504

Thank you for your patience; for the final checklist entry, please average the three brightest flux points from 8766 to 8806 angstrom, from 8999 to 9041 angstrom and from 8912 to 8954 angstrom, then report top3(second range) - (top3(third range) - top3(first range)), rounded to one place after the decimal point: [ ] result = 44.5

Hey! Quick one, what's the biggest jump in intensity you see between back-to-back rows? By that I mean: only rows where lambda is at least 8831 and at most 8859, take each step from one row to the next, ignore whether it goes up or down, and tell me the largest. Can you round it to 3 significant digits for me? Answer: 1.38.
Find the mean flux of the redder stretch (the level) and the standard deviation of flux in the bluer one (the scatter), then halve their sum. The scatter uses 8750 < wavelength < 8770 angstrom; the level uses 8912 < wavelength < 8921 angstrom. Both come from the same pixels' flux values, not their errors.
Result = 22.3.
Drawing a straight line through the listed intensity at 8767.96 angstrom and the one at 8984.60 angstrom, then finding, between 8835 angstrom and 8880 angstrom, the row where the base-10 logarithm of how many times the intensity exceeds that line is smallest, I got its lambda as 8865.41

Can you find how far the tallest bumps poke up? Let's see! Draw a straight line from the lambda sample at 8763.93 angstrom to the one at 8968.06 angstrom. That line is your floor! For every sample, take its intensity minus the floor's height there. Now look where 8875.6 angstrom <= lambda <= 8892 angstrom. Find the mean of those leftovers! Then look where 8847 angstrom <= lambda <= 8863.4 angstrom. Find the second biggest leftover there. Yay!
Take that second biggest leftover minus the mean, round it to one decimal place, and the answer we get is -1.1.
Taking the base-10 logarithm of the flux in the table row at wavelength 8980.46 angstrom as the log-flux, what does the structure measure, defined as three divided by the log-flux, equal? 1.84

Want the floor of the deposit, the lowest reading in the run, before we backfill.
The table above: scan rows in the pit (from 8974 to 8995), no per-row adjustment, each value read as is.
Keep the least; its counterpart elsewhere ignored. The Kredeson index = 41.82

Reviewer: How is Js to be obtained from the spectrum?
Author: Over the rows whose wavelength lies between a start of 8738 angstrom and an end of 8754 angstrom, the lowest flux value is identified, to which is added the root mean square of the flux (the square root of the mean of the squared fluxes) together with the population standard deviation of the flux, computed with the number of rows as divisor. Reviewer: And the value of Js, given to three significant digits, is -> 85.2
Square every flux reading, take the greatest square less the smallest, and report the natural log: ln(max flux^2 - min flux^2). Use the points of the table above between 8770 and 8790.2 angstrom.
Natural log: 5.7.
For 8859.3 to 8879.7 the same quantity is 5.3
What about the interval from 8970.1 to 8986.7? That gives 4.8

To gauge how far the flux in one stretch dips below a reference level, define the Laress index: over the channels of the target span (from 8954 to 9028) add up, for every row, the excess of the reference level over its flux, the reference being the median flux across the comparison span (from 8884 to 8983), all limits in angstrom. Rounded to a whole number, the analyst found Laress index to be 19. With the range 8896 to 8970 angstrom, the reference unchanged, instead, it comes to 2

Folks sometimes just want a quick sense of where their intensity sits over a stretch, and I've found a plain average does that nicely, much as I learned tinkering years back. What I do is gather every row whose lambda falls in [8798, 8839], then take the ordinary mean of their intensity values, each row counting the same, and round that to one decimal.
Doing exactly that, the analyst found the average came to 42.8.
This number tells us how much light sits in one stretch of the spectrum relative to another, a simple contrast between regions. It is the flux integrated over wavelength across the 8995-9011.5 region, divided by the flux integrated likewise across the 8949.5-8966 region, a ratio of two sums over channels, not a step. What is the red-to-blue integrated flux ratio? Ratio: 1.0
